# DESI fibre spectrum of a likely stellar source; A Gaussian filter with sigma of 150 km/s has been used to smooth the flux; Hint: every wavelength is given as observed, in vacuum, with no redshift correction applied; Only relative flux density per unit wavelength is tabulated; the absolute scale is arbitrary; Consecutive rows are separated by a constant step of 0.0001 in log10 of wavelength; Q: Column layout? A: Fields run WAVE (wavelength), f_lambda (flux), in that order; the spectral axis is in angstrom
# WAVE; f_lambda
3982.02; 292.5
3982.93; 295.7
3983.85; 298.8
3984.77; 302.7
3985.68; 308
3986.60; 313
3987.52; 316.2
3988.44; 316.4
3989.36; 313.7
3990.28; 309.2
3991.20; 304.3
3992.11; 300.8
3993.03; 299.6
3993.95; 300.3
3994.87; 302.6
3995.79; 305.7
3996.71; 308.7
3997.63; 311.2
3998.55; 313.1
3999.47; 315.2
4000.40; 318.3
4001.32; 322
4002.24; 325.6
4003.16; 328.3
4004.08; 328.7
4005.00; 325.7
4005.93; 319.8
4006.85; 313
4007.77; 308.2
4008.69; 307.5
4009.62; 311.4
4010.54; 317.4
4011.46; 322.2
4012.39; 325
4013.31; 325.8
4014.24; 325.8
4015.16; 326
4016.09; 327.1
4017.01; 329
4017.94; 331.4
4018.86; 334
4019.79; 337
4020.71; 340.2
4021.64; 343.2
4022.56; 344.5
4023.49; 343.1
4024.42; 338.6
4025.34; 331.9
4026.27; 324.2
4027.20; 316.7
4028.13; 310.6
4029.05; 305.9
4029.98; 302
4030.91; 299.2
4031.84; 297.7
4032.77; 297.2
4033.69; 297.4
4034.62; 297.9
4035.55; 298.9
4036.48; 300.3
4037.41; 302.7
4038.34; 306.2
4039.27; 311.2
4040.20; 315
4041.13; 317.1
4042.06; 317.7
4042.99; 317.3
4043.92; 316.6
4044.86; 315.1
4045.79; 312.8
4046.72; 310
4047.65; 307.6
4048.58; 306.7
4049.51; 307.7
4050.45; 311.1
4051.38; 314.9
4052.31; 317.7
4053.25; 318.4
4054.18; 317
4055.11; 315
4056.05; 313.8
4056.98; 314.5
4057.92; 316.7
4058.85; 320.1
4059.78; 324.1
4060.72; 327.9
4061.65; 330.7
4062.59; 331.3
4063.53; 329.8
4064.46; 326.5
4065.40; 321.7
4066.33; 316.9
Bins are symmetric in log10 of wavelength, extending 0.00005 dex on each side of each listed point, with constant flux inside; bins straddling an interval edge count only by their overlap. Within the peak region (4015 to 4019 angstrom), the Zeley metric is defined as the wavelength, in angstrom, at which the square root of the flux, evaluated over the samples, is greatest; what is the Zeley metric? 4018.86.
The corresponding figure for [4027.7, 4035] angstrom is 4028.13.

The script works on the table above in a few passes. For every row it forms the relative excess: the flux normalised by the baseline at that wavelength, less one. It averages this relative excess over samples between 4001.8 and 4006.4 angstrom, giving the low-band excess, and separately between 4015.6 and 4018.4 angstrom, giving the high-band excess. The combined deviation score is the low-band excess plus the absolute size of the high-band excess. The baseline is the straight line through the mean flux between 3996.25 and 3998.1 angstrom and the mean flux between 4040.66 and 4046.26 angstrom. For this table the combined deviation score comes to 0.10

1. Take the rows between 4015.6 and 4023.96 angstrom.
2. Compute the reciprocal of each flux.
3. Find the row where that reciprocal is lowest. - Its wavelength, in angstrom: 4022.56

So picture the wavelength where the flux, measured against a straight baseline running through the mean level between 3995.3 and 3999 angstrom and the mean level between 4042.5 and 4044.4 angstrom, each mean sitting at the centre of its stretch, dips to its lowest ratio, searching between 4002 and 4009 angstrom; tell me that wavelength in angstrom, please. 4008.69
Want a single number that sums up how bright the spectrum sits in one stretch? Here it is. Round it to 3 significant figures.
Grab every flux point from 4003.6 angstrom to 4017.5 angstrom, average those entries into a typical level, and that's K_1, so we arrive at 321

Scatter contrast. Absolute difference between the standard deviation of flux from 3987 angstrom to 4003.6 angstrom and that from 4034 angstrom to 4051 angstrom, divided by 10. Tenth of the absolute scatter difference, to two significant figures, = 0.21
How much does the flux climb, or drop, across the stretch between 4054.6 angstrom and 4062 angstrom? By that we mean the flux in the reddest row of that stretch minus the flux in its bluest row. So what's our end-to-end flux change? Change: 15.7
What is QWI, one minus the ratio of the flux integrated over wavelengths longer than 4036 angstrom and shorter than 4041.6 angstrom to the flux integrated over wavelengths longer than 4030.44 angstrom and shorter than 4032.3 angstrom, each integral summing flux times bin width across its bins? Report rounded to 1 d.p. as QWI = -2.1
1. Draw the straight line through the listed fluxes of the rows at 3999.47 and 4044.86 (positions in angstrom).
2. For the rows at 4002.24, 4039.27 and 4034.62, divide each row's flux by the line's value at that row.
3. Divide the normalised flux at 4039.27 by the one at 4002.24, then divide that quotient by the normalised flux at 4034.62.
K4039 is 1.01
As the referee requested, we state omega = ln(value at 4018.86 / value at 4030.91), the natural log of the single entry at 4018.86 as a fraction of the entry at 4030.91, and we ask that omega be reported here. 0.11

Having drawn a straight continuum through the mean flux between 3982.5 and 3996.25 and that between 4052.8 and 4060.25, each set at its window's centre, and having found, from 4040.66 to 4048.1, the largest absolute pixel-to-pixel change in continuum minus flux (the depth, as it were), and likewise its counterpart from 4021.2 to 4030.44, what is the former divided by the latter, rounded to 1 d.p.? 0.4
